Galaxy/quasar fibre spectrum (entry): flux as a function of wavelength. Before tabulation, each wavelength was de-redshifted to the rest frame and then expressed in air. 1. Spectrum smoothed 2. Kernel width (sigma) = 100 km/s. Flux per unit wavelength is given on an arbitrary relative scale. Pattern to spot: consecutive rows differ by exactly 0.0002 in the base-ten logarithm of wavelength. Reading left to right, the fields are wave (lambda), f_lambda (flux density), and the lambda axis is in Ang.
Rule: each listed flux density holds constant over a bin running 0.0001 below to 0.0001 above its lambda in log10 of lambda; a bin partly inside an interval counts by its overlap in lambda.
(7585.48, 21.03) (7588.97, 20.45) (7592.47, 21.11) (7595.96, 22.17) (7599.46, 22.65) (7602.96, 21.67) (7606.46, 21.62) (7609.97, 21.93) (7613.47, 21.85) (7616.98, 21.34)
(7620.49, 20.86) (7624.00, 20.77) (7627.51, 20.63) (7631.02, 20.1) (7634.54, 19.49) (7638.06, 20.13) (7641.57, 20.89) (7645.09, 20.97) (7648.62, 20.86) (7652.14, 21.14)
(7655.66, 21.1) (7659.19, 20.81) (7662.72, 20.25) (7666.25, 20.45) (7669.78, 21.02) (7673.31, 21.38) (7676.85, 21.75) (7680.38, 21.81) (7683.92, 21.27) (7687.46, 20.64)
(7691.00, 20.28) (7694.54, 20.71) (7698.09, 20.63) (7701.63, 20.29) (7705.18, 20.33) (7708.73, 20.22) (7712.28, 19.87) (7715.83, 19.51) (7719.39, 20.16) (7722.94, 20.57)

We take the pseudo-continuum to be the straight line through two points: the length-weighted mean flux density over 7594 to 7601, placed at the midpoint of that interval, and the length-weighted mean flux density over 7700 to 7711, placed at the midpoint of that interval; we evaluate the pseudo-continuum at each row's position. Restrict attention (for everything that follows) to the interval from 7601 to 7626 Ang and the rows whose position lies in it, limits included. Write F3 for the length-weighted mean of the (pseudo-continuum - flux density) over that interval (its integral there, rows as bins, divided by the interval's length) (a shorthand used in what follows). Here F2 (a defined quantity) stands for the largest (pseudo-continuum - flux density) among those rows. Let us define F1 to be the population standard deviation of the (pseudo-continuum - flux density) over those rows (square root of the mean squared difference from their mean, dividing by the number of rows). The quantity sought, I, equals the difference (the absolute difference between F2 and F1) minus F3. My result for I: 0.13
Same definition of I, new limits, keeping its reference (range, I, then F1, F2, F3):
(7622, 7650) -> 0.46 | 0.56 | 2.16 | 1.1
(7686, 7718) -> 0.25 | 0.24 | 0.54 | 0.1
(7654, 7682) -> 0.27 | 0.65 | 0.85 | -0.1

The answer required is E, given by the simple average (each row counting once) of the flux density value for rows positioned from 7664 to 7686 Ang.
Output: 21.3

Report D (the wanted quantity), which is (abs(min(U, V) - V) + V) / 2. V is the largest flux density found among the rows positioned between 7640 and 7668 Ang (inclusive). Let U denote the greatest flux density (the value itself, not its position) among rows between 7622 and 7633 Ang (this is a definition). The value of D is 10.8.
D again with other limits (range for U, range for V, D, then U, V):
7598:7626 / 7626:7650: 10.5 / 22.65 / 20.97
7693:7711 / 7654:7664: 10.7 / 20.71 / 21.1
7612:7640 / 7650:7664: 10.6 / 21.85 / 21.14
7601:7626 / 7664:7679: 10.9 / 21.93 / 21.75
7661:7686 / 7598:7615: 11.7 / 21.81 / 22.65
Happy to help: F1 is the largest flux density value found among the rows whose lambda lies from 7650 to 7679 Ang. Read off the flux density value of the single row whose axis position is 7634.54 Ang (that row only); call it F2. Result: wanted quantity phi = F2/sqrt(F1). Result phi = 4.18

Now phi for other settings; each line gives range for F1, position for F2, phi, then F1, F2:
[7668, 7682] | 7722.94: 4.40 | 21.81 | 20.57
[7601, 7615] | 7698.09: 4.41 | 21.93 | 20.63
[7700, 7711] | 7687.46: 4.58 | 20.33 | 20.64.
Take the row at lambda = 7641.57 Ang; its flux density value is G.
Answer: 20.89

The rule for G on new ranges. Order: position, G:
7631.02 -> 20.1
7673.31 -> 21.38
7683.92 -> 21.27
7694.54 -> 20.71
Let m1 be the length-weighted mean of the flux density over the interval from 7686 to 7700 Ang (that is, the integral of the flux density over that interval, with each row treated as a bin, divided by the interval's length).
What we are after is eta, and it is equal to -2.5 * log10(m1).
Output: -3.28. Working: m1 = 20.6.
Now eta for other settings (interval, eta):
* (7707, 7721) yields -3.25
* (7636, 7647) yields -3.29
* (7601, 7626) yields -3.33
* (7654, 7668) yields -3.29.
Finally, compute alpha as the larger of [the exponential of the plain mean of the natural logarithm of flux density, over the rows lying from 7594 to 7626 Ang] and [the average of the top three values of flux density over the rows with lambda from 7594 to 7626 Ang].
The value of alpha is 22.25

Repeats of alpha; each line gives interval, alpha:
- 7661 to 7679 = 21.38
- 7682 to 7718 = 20.87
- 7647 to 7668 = 21.03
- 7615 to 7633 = 20.99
